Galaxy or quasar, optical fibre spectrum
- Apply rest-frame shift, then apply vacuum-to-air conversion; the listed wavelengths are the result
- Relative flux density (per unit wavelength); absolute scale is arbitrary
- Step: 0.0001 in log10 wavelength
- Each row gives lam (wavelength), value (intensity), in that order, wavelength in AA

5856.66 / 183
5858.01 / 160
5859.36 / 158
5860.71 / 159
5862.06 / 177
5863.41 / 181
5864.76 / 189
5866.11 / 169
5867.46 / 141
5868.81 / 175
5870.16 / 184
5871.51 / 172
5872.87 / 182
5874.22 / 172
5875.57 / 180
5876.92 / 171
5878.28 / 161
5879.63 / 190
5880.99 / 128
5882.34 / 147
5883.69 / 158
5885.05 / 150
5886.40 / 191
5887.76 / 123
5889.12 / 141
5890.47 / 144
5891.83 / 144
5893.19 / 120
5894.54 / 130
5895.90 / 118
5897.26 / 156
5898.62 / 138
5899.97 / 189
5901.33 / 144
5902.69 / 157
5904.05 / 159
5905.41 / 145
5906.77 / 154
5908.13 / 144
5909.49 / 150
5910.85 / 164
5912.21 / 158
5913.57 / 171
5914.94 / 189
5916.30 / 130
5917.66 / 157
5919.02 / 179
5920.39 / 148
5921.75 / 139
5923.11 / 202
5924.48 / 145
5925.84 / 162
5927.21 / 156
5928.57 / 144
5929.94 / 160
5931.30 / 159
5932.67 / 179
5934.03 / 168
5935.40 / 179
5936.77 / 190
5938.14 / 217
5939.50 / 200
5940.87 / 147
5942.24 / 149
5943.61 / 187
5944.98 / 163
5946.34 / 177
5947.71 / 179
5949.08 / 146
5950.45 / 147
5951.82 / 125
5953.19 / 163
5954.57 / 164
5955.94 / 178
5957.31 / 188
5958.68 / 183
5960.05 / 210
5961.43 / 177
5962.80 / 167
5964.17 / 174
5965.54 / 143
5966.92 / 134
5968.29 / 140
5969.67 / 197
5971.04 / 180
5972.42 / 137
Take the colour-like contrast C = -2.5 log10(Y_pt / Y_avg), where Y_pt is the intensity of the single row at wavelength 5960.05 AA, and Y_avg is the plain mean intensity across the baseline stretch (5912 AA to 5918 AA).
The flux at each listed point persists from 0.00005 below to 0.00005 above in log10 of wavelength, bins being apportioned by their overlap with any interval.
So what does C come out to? -0.29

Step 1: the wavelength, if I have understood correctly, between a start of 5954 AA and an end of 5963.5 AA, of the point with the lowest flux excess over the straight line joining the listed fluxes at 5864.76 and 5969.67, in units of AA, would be 5954.57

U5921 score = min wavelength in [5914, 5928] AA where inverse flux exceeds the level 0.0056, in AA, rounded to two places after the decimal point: 5916.30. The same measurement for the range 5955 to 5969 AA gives 5955.94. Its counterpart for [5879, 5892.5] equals 5880.99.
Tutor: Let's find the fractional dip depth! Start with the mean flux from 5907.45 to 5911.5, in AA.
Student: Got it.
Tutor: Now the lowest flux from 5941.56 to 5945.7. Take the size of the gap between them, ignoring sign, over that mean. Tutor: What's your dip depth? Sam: 0.024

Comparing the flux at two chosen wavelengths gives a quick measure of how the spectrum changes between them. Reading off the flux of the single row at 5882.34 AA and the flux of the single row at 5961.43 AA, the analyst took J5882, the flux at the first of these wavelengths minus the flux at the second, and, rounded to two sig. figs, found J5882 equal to -30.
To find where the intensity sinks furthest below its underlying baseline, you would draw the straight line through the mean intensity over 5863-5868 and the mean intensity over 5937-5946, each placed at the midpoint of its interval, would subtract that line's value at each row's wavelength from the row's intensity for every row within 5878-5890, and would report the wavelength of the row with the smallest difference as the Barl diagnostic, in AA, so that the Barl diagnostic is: 5887.76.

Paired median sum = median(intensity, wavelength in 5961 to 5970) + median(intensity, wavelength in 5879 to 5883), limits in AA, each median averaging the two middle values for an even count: 314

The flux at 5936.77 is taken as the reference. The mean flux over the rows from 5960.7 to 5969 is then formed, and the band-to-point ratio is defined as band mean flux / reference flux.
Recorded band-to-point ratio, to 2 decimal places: 0.82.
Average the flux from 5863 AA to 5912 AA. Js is 157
